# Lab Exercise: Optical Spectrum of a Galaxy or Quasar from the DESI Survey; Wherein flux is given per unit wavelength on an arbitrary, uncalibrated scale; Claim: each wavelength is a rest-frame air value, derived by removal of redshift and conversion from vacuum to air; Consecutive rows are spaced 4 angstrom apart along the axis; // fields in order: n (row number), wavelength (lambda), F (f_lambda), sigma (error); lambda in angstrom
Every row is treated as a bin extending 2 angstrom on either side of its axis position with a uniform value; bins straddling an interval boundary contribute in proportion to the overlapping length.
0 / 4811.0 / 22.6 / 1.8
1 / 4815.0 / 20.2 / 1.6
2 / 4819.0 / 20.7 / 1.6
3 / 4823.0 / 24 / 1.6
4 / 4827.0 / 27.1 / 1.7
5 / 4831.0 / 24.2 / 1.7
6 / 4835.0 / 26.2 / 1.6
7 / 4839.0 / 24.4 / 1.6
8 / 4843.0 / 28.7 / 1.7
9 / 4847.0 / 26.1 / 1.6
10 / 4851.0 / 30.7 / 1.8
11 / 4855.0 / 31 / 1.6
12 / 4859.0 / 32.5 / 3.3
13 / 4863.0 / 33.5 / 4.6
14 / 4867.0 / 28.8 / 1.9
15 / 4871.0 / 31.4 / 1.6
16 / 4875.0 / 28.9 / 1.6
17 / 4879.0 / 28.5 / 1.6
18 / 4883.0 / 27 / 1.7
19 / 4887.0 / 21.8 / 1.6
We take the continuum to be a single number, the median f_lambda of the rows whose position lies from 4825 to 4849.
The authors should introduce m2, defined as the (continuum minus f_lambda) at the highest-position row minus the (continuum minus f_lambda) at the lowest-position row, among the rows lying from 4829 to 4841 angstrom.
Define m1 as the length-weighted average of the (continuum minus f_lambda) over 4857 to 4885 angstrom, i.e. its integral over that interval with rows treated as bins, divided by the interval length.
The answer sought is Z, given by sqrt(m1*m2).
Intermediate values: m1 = -3.9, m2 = 0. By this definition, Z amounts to 1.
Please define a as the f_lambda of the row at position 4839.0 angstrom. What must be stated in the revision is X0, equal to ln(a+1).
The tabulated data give 3.23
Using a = 24.4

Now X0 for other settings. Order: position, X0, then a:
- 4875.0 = 3.40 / 28.9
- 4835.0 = 3.30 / 26.2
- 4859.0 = 3.51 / 32.5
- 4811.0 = 3.16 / 22.6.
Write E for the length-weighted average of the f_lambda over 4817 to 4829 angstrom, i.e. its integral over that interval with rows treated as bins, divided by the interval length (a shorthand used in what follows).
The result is 24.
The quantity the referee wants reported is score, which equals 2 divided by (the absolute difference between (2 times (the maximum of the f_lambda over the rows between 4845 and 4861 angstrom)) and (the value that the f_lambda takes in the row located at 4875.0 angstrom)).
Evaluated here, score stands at 0.055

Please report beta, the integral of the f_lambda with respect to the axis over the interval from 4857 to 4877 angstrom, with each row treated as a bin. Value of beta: 620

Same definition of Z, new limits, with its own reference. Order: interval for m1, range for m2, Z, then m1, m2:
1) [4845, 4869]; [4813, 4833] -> 4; -4.3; -4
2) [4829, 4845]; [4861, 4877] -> 1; 0.3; 5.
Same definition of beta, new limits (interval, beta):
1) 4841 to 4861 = 596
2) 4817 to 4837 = 489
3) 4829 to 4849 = 518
